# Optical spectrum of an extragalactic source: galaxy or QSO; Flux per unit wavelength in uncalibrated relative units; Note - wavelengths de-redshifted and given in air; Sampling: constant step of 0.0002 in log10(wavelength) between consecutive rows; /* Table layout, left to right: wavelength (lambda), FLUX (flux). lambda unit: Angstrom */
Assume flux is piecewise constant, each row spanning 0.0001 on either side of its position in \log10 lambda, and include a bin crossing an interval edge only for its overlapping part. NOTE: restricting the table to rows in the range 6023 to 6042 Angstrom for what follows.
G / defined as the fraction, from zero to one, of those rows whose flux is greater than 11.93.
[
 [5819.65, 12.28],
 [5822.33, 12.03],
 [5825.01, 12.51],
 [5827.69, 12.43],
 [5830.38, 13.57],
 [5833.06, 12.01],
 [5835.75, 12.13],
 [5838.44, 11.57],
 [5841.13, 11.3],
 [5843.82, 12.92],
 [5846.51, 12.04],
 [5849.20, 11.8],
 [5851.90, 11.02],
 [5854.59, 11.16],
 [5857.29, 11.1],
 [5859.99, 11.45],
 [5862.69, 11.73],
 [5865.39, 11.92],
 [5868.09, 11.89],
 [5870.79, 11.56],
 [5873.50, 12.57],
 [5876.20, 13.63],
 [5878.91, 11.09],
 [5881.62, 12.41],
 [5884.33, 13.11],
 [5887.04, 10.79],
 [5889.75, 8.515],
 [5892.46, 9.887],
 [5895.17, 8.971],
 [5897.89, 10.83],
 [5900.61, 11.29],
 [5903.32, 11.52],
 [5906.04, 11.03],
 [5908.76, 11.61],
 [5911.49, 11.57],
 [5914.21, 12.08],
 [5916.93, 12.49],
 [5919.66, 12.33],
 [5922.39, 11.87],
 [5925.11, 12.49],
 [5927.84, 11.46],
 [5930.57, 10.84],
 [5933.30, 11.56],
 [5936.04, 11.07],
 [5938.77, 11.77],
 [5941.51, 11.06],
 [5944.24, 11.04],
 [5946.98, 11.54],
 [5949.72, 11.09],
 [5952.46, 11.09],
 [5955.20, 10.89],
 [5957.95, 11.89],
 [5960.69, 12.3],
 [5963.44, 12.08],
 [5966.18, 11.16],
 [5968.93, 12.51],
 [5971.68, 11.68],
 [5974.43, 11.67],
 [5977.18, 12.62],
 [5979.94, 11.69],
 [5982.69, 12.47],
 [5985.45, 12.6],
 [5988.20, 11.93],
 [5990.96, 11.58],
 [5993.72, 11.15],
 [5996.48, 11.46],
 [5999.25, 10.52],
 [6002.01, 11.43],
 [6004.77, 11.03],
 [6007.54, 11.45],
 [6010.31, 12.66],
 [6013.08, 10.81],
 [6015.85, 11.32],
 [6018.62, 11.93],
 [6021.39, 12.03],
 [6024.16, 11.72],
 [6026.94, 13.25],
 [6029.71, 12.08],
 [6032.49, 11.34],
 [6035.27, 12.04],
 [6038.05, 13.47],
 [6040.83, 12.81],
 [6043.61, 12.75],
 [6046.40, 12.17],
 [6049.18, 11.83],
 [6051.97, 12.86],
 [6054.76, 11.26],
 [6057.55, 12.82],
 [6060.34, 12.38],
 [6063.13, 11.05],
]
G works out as 0.7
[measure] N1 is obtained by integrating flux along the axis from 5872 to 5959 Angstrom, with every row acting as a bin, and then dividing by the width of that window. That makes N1 11.4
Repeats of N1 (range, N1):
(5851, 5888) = 11.8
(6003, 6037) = 11.8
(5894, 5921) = 11.4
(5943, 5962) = 11.4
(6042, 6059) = 12.3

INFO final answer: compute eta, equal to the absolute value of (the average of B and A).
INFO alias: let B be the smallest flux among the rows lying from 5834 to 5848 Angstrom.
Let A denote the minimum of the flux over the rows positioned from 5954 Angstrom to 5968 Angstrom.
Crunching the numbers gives 11.1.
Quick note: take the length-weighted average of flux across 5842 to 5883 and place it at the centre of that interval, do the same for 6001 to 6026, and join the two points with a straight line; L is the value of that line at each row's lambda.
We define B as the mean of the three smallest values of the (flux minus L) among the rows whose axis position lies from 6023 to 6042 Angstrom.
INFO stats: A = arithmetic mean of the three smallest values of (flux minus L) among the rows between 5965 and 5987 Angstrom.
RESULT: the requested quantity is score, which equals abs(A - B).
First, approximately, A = -0.2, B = 0.10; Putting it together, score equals 0.3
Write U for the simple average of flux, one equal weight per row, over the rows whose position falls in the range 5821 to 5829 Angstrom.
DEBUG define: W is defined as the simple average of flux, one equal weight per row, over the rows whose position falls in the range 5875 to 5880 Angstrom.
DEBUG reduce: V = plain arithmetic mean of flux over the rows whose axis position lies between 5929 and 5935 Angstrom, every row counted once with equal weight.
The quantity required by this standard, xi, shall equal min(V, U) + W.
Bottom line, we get 23.56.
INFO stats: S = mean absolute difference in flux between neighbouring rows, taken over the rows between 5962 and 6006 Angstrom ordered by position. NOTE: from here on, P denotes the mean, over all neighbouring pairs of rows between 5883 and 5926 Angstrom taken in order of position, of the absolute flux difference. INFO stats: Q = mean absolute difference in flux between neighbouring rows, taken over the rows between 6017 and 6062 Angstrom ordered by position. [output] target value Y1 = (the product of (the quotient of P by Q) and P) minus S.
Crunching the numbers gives 0.2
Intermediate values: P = 0.85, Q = 0.82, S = 0.66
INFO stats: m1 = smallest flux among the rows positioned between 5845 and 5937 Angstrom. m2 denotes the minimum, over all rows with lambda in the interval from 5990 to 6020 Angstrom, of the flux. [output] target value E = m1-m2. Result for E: -2.0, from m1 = 8.515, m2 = 10.52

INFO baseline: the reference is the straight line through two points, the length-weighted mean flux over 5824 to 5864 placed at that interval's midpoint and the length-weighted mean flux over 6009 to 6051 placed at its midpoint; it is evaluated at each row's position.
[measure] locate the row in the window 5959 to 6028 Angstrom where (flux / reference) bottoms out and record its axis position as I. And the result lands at 5999.25 Angstrom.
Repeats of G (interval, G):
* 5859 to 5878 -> 0.3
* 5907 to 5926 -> 0.6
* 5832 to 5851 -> 0.6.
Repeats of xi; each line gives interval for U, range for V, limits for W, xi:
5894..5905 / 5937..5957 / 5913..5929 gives 22.77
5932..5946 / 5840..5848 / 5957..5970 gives 23.29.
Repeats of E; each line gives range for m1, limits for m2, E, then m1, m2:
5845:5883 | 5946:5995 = 0.1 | 11.02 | 10.89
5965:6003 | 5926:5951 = -0.3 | 10.52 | 10.84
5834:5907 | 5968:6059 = -2.0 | 8.515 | 10.52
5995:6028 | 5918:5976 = -0.3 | 10.52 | 10.84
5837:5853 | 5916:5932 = 0.2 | 11.02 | 10.84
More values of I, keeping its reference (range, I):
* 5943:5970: 5955.20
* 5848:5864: 5851.90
